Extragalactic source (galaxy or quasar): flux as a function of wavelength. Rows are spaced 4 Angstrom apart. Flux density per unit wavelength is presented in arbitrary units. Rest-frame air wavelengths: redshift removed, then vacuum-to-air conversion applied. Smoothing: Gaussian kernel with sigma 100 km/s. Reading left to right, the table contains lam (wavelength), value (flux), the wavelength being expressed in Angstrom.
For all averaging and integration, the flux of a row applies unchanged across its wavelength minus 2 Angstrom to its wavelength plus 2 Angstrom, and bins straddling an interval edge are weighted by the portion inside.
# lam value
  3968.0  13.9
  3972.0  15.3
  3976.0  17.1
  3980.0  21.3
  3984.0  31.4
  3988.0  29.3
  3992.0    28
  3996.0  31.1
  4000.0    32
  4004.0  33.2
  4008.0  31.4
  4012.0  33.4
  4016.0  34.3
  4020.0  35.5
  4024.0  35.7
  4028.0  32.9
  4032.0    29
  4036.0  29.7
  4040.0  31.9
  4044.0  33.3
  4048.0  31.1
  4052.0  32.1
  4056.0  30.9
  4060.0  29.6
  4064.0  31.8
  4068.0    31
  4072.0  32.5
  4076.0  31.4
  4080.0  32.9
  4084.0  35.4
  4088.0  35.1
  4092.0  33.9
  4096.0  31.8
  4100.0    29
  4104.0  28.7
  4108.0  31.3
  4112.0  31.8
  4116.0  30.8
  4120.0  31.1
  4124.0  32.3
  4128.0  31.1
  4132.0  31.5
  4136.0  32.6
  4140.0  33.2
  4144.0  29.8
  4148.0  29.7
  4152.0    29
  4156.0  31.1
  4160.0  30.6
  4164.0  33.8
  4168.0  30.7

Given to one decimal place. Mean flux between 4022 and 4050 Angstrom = 31.9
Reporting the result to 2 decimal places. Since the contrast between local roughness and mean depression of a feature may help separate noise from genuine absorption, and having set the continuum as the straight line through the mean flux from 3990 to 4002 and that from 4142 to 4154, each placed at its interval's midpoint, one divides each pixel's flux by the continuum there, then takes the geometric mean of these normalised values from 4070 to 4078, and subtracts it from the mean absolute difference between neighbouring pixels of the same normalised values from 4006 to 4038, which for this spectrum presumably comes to -1.01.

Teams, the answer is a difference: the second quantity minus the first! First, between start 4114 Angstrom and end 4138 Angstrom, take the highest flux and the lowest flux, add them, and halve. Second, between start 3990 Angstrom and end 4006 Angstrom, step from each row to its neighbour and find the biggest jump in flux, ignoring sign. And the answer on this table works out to -28.6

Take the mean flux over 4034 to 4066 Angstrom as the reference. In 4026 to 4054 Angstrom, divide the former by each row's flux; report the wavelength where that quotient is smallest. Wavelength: 4044.0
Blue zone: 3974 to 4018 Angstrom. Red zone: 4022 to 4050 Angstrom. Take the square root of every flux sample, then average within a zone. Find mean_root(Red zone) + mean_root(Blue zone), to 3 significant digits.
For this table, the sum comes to 11.0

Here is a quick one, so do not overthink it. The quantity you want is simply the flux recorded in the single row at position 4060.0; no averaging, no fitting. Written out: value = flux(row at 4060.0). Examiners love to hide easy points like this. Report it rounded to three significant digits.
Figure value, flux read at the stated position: 29.6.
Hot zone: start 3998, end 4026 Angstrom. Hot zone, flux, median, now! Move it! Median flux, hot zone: 33.40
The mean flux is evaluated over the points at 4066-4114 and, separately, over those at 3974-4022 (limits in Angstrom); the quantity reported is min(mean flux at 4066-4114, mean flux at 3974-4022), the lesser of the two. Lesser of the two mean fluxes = 29.8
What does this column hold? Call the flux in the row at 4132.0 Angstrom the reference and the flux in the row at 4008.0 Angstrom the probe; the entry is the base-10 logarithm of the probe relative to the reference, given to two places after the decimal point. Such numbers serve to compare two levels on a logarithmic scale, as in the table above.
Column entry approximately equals 0.00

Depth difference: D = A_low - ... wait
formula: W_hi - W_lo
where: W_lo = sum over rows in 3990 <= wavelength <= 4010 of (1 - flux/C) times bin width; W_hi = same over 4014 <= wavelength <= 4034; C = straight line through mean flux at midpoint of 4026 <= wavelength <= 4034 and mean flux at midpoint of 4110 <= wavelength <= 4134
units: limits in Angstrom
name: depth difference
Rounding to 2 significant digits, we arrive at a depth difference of -1.4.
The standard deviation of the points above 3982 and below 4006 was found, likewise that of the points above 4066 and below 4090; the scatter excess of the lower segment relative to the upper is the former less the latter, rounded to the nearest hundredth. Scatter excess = 0.04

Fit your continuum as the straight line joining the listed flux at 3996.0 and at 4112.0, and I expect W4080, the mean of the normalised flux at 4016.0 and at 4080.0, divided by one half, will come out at 2.14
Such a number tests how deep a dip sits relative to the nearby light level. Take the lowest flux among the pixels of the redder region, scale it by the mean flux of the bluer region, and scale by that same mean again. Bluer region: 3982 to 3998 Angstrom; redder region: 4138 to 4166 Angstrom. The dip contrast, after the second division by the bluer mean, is 0.0323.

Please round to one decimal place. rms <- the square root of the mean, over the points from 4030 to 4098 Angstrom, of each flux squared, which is 32.0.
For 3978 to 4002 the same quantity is 29.1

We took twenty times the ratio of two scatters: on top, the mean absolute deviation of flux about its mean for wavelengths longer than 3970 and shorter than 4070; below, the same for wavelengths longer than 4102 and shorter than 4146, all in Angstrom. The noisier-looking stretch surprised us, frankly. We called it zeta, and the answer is 74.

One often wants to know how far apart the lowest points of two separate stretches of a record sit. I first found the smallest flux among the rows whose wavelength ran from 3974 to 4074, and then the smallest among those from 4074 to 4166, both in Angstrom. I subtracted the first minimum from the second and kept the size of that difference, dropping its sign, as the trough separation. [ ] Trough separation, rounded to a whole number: 12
